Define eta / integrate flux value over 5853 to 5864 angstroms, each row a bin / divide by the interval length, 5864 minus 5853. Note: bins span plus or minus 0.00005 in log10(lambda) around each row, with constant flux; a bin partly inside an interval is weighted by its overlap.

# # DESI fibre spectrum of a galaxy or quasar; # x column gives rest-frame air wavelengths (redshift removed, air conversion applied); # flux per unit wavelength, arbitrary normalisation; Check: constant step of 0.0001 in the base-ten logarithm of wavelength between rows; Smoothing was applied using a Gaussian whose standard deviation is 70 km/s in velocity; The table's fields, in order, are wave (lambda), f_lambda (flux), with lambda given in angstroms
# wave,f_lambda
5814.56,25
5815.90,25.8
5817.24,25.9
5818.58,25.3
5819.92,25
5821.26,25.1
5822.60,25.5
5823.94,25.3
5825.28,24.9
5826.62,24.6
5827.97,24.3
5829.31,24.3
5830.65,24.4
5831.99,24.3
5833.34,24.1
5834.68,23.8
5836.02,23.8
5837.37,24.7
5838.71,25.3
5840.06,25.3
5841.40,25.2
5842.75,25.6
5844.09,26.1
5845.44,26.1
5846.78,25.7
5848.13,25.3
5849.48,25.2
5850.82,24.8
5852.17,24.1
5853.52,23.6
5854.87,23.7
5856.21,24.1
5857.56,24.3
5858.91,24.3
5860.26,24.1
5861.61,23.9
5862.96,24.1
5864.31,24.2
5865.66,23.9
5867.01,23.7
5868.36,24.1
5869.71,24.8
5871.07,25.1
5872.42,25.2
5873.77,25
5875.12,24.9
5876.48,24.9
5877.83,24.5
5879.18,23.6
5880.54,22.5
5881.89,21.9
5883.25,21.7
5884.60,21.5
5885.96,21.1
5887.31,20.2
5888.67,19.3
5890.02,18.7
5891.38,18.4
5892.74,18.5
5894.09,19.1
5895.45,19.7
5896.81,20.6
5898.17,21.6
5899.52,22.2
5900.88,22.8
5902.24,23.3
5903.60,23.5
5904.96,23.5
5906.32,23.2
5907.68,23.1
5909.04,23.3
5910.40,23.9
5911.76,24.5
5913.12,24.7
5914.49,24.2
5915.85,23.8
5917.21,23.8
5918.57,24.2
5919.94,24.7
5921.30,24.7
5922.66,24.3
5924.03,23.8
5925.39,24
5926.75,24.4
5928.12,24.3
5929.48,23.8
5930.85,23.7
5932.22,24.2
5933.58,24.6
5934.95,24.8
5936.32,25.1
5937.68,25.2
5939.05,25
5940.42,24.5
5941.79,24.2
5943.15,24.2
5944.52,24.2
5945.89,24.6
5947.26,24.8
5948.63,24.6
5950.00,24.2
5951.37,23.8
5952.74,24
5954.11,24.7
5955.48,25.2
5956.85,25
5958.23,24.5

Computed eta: 24.0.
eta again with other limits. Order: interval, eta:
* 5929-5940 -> 24.5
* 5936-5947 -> 24.6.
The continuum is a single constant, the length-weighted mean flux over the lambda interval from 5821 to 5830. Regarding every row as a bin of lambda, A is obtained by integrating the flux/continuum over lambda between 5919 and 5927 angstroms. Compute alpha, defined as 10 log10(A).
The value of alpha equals 8.9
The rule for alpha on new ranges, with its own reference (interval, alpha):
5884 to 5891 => 7.5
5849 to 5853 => 6.0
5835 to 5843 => 9.0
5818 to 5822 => 6.1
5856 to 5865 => 9.4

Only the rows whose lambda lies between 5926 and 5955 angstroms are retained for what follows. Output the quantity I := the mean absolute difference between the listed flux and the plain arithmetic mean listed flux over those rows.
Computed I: 0.35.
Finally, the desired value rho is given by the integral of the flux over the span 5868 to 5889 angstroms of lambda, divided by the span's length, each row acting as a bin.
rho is 23.2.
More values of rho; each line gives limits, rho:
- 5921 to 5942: 24.4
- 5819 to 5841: 24.7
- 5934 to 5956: 24.6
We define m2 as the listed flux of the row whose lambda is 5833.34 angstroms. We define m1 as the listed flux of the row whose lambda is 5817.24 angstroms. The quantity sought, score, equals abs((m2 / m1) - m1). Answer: 25.0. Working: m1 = 25.9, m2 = 24.1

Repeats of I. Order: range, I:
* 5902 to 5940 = 0.50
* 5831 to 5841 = 0.54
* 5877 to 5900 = 1.48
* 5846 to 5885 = 0.75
